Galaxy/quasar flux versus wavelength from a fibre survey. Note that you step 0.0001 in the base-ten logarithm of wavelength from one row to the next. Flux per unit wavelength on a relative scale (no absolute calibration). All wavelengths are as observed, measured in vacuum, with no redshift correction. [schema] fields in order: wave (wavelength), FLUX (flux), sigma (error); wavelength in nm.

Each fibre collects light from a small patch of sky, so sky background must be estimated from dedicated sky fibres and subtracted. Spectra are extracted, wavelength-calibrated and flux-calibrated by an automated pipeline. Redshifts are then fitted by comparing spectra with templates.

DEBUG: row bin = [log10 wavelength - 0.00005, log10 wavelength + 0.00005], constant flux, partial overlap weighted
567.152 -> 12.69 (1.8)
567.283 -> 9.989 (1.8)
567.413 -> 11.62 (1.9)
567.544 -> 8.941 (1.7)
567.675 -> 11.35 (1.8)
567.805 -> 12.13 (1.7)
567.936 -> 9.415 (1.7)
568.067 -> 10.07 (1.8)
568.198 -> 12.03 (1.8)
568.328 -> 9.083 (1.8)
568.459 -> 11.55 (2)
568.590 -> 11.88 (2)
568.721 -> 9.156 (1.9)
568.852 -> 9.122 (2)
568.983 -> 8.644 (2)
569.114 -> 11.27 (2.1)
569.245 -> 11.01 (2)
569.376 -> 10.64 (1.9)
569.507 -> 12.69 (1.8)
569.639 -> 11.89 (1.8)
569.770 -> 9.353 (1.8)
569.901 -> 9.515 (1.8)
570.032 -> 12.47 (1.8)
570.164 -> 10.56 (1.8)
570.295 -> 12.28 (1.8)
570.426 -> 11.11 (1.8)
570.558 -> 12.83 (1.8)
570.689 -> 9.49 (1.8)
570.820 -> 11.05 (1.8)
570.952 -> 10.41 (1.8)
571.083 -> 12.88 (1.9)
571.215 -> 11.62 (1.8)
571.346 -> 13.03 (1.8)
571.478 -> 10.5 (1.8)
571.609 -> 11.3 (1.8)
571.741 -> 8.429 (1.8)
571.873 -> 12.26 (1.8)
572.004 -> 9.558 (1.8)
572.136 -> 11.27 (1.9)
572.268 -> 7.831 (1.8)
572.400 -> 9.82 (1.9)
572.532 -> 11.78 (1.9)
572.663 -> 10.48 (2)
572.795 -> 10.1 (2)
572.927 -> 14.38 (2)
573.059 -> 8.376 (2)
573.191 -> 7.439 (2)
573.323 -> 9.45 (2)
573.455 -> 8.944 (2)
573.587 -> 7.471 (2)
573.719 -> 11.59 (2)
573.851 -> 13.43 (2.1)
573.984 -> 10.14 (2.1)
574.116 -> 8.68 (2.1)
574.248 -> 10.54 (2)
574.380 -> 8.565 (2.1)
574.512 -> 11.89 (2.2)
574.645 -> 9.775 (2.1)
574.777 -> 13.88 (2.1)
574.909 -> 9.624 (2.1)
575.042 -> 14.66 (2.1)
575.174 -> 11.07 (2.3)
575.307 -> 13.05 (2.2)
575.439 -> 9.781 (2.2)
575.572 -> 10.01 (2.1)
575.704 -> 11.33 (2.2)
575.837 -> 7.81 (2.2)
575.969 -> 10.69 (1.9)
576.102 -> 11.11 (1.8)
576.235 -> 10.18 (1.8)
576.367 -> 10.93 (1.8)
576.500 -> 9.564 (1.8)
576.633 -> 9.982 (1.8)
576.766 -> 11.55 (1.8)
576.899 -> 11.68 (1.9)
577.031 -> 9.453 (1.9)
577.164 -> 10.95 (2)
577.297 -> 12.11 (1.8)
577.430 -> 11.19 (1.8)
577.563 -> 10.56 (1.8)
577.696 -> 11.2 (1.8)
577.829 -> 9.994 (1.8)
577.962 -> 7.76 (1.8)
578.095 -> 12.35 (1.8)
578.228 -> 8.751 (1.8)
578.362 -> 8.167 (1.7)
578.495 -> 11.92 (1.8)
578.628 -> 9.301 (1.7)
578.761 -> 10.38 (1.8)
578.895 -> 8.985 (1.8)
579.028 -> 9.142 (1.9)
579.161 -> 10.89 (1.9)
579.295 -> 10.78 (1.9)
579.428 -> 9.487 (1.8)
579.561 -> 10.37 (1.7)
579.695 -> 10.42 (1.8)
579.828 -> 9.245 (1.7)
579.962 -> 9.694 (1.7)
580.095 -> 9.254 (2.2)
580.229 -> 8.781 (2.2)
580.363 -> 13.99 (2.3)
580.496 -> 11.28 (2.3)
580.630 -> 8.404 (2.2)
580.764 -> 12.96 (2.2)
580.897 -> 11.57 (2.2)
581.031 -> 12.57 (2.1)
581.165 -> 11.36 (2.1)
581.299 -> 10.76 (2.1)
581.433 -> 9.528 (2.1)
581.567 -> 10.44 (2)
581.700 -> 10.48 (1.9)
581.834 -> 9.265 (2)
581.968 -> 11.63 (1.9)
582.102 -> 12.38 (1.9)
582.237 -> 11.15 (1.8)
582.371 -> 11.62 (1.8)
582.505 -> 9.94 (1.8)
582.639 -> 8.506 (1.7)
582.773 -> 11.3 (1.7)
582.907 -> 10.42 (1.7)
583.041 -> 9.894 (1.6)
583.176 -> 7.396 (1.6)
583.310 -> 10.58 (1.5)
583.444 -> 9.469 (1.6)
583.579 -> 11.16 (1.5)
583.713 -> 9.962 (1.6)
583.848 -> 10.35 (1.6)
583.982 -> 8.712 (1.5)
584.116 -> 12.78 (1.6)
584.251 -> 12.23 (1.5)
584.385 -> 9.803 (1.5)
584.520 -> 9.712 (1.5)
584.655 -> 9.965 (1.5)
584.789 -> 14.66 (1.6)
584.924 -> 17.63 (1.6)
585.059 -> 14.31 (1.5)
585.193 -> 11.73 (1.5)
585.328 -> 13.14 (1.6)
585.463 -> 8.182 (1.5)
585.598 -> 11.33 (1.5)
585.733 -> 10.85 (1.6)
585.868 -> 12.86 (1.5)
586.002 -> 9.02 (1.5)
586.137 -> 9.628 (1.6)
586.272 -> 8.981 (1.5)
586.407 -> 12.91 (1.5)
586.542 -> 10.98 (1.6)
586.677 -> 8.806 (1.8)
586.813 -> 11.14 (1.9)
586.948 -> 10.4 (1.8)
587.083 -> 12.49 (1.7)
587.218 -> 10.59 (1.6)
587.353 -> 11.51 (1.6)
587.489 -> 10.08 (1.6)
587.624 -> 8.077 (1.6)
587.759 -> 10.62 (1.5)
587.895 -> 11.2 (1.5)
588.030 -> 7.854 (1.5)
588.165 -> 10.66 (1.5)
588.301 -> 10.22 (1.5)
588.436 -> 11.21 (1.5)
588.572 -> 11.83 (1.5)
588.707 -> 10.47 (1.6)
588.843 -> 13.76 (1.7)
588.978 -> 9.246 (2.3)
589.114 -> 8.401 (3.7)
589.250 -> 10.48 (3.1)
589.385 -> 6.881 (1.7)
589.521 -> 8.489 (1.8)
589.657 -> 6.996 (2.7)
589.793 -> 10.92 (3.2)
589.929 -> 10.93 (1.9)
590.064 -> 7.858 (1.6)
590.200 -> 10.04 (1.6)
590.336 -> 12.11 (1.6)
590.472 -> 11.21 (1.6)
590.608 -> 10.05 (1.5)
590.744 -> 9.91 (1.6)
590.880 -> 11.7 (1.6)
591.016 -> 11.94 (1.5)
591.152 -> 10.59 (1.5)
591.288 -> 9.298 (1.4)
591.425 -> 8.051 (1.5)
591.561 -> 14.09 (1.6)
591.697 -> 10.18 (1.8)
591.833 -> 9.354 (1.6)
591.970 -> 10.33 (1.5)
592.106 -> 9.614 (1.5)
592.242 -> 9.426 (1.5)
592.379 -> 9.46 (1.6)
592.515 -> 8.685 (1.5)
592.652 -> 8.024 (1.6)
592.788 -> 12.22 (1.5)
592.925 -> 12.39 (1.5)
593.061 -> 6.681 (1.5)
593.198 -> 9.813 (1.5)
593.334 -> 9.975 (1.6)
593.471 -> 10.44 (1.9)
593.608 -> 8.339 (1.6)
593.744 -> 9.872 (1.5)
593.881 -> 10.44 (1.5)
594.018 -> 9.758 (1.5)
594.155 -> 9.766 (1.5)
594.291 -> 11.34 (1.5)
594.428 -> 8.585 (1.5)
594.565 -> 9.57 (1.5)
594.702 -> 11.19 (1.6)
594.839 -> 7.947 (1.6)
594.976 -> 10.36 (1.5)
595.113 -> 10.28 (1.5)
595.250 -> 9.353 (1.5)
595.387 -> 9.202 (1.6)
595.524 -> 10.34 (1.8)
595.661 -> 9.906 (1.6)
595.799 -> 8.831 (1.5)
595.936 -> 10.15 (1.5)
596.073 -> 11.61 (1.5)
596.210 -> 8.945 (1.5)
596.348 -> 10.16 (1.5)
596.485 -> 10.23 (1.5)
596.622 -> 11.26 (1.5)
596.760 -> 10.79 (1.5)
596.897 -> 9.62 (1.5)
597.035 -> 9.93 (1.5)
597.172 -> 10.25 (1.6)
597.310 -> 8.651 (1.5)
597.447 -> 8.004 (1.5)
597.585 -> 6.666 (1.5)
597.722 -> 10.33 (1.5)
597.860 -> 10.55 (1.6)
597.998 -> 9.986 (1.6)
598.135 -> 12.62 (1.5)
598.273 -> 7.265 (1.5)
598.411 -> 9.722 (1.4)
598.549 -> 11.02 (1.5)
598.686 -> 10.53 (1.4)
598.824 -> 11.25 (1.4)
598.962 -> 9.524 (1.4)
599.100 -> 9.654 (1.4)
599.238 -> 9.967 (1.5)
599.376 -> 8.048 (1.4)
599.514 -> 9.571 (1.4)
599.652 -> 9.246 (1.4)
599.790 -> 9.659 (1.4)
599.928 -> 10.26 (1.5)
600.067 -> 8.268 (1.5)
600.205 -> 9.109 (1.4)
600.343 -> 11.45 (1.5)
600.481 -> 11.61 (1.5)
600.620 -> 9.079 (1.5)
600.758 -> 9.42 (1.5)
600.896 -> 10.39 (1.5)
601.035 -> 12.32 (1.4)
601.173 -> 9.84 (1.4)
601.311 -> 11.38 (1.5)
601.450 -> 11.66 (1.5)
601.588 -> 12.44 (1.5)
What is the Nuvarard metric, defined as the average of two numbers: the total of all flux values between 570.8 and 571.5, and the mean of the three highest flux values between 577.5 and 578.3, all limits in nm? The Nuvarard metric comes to 40.4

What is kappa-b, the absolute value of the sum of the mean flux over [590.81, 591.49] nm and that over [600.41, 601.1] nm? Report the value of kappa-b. 20.9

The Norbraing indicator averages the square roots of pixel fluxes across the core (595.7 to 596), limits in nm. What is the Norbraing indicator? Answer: 3.08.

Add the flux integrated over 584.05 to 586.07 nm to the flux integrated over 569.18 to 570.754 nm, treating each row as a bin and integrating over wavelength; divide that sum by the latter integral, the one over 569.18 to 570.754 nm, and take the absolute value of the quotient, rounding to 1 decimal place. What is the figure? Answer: 2.4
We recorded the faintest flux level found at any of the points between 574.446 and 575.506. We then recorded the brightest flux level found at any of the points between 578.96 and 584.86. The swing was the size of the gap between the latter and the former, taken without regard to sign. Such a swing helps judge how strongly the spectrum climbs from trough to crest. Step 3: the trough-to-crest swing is 5.0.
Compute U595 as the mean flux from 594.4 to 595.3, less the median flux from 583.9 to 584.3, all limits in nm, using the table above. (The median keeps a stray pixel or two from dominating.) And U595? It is -2.6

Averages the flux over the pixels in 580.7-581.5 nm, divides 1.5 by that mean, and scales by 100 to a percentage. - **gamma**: 13.1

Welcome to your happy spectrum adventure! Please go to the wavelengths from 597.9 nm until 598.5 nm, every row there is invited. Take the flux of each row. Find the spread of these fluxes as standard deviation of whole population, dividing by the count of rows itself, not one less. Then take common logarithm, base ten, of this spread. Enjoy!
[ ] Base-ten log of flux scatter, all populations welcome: 0.28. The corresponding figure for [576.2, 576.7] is -0.31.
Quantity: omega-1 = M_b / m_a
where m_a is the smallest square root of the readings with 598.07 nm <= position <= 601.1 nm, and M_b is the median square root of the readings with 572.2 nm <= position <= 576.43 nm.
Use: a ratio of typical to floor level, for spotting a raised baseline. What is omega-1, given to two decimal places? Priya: 1.18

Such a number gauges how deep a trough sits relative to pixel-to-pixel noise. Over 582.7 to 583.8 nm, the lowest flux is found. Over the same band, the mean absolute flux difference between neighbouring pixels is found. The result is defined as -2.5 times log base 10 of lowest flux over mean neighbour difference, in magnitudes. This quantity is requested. -1.67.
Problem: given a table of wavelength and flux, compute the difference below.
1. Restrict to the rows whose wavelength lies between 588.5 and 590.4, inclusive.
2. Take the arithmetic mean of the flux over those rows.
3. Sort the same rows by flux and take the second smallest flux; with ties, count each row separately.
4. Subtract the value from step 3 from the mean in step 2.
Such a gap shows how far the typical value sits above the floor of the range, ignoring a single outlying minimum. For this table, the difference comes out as 2.9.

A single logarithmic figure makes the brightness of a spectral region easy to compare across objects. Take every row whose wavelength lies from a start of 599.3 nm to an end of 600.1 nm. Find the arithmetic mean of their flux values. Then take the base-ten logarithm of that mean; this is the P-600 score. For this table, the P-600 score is 0.96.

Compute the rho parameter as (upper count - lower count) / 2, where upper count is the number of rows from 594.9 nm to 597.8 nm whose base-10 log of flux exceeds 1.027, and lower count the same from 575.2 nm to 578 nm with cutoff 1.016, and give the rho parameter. -4.50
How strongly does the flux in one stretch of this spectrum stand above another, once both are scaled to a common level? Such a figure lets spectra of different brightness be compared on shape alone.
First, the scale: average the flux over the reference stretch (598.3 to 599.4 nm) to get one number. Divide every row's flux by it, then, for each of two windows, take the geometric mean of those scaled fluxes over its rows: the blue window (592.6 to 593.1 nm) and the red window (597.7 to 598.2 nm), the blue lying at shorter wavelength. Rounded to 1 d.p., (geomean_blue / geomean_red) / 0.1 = 8.8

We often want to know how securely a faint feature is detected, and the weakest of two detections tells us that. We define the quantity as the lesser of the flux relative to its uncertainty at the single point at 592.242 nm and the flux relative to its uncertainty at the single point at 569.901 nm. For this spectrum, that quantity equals 5.3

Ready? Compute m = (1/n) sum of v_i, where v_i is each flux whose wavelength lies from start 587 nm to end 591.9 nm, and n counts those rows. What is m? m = 10.3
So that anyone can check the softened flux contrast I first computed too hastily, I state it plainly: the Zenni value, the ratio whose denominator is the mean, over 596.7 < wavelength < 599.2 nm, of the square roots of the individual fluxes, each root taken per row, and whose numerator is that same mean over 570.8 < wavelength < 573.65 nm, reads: 1.03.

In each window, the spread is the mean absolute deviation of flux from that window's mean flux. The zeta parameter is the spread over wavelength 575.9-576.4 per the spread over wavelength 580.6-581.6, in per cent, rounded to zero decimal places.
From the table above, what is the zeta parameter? 25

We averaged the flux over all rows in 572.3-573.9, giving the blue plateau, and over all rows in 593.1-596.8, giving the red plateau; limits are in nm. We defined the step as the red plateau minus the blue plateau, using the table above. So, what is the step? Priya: -0.3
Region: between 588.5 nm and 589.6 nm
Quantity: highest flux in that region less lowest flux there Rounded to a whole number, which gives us 7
